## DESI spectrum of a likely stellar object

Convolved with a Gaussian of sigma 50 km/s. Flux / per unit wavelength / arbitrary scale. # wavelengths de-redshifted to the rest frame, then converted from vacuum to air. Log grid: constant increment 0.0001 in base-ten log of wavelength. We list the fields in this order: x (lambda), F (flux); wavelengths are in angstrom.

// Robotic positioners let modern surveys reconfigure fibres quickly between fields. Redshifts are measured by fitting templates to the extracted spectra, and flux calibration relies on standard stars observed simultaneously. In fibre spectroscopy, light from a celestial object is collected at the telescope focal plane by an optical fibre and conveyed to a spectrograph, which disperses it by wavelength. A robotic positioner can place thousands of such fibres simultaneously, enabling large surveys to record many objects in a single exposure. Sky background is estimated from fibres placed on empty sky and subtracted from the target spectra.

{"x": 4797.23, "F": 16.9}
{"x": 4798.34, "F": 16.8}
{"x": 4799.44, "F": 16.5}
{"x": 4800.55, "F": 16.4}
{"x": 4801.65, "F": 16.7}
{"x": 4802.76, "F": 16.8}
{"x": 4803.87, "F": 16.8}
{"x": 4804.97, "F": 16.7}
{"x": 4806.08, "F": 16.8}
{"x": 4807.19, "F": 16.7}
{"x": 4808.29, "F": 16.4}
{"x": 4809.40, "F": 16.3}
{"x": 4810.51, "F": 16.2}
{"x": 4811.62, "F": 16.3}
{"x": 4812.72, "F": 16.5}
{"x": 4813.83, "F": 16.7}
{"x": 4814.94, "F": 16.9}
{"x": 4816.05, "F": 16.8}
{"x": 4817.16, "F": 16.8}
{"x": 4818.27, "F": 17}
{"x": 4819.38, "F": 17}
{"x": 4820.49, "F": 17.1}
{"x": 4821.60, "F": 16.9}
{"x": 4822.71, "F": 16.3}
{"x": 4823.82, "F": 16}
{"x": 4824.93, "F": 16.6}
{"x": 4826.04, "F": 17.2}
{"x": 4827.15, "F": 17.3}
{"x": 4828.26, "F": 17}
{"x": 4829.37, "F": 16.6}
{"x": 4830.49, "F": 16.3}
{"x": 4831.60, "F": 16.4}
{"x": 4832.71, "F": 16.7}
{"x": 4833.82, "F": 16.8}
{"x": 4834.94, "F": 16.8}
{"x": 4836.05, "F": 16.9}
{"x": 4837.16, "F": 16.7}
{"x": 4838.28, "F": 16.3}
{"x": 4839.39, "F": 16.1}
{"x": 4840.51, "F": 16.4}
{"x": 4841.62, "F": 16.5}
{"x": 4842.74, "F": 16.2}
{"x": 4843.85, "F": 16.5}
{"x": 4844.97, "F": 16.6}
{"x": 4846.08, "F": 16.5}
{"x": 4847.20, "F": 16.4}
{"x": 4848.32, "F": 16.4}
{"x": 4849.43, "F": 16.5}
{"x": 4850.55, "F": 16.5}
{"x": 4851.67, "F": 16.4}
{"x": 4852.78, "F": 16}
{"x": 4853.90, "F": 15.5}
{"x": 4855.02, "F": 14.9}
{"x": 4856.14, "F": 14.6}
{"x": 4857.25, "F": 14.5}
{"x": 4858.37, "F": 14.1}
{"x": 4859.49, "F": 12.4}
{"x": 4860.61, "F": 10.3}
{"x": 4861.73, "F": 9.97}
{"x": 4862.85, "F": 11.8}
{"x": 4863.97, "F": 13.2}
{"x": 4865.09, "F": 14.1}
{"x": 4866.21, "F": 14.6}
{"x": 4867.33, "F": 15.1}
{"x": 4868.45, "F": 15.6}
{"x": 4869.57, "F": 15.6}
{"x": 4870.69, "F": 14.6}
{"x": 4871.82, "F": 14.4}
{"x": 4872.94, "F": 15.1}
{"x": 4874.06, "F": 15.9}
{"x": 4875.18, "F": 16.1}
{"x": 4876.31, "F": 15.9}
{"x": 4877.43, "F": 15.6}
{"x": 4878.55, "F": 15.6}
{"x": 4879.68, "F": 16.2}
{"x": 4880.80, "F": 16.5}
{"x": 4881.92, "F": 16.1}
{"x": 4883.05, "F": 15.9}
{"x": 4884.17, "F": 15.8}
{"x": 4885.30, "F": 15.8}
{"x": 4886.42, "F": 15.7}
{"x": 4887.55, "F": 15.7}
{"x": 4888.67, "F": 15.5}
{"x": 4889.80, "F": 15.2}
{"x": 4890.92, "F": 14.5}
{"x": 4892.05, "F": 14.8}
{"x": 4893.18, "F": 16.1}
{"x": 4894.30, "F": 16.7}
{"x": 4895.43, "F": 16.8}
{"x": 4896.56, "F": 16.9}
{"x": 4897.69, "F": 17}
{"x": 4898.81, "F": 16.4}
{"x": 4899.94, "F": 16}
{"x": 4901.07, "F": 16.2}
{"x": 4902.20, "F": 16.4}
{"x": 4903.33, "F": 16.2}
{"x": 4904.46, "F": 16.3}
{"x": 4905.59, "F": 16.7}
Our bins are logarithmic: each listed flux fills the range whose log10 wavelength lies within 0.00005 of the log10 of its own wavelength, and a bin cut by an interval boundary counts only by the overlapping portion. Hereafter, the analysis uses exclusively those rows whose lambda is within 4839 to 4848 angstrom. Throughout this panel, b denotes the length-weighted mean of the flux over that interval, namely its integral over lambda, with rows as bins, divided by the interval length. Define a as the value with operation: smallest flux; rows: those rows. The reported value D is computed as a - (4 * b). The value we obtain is -49.5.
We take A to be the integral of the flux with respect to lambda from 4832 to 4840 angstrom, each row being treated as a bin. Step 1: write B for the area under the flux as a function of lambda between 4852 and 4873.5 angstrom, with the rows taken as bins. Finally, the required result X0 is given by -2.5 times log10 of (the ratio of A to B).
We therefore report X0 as 0.9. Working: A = 133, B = 302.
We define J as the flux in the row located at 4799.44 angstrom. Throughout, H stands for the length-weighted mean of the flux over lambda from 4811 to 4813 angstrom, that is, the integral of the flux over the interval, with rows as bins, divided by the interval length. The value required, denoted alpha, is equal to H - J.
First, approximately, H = 16.4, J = 16.5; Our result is -0.1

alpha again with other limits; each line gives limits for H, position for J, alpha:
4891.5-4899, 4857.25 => 1.9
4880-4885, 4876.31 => 0.2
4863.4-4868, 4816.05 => -2.5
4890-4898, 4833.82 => -0.8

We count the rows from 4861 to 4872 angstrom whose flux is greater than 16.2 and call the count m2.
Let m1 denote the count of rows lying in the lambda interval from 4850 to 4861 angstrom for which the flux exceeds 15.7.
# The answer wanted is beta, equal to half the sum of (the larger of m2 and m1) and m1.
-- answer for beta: 3.0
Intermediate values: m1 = 3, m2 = 0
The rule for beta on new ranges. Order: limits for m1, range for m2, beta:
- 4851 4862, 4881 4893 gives 2.0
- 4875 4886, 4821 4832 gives 8.5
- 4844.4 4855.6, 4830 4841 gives 8.5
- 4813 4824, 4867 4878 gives 10.0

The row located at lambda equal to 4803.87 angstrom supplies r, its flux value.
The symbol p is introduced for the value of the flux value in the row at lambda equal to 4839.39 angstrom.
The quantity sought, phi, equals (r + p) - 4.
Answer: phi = 28.9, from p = 16.1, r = 16.8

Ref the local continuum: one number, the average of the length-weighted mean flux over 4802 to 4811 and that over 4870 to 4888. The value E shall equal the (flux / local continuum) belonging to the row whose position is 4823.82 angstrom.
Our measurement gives 0.992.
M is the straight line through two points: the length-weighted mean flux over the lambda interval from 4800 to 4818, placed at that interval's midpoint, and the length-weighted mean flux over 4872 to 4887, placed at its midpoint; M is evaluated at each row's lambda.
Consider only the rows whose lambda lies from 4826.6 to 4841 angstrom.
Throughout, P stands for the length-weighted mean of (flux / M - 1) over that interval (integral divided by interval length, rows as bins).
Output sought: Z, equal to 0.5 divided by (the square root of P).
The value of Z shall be 3.7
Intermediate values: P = 0.018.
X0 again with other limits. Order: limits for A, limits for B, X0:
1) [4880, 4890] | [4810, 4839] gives 1.2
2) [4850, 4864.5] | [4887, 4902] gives 0.2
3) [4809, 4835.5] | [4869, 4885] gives -0.6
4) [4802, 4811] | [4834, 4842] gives -0.1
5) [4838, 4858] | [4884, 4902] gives -0.1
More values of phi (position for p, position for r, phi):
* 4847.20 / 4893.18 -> 28.5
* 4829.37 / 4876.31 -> 28.5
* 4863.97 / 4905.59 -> 25.9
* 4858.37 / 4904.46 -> 26.4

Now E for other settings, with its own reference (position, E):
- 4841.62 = 1.023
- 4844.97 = 1.029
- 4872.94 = 0.936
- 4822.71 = 1.011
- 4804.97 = 1.035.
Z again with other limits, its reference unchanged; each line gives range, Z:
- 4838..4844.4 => 7.2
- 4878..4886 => 4.6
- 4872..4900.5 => 5.2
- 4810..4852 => 4.1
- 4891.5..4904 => 2.4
